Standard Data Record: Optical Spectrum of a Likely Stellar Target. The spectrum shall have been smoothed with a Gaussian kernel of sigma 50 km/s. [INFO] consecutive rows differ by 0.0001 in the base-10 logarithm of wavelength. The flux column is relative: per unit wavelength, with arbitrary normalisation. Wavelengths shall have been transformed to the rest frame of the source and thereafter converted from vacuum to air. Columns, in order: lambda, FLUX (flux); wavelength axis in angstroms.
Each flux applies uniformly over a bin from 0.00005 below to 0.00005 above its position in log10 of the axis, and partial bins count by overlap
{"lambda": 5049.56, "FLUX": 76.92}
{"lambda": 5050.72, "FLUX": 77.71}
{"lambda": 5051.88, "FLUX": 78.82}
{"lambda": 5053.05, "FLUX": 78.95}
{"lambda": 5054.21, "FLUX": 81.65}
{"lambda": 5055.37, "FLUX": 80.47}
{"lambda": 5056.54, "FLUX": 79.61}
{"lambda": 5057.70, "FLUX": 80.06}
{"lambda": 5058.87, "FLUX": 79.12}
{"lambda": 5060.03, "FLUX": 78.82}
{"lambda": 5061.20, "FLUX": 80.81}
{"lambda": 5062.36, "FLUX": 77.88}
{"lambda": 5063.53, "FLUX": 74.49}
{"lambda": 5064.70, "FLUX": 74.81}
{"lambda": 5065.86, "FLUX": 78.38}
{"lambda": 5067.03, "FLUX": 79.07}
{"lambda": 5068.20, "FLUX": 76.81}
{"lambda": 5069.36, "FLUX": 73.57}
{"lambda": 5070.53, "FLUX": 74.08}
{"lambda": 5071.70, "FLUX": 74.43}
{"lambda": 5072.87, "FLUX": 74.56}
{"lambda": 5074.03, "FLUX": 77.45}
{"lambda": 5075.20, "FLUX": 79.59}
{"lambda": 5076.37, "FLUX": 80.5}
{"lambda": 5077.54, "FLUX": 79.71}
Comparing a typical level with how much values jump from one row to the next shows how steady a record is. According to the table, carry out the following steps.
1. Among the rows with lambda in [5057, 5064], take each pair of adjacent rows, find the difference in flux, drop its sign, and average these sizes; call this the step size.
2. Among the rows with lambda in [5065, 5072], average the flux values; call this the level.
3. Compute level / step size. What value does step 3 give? 40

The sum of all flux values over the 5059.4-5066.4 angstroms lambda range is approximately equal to 465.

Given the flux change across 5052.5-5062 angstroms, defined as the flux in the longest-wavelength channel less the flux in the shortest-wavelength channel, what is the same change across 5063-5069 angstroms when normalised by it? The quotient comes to 1.2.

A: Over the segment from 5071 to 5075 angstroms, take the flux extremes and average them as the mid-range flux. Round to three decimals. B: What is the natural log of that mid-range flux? 4.330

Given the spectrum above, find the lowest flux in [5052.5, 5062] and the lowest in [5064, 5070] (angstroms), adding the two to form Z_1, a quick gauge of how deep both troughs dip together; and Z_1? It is 152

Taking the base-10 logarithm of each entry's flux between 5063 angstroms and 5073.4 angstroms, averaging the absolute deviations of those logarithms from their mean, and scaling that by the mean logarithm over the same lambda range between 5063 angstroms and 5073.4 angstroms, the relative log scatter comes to 0.005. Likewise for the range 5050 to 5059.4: 0.003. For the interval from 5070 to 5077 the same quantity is 0.007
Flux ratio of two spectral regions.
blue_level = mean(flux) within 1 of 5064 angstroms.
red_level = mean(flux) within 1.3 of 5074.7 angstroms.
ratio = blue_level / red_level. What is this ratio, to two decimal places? 0.95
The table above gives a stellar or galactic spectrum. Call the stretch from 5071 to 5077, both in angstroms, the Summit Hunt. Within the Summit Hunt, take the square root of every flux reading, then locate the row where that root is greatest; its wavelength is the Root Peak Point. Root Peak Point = 5076.37 angstroms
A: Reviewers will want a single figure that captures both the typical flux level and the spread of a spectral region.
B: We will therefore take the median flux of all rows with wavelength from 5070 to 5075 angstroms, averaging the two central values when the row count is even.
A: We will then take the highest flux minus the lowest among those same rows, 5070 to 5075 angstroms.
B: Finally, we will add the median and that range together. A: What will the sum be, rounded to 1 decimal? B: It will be 77.9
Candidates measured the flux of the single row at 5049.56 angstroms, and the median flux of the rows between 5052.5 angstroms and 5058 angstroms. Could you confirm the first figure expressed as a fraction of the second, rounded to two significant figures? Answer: 0.96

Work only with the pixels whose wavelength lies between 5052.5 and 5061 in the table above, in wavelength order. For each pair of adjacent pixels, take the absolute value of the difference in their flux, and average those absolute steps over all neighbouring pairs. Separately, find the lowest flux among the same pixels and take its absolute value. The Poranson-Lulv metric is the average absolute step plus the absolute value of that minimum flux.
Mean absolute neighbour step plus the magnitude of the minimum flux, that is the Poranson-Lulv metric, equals 79.9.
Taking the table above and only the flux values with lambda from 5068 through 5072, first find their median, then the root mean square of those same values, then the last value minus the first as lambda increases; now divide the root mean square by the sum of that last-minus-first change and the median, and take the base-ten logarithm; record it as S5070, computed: 0.017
